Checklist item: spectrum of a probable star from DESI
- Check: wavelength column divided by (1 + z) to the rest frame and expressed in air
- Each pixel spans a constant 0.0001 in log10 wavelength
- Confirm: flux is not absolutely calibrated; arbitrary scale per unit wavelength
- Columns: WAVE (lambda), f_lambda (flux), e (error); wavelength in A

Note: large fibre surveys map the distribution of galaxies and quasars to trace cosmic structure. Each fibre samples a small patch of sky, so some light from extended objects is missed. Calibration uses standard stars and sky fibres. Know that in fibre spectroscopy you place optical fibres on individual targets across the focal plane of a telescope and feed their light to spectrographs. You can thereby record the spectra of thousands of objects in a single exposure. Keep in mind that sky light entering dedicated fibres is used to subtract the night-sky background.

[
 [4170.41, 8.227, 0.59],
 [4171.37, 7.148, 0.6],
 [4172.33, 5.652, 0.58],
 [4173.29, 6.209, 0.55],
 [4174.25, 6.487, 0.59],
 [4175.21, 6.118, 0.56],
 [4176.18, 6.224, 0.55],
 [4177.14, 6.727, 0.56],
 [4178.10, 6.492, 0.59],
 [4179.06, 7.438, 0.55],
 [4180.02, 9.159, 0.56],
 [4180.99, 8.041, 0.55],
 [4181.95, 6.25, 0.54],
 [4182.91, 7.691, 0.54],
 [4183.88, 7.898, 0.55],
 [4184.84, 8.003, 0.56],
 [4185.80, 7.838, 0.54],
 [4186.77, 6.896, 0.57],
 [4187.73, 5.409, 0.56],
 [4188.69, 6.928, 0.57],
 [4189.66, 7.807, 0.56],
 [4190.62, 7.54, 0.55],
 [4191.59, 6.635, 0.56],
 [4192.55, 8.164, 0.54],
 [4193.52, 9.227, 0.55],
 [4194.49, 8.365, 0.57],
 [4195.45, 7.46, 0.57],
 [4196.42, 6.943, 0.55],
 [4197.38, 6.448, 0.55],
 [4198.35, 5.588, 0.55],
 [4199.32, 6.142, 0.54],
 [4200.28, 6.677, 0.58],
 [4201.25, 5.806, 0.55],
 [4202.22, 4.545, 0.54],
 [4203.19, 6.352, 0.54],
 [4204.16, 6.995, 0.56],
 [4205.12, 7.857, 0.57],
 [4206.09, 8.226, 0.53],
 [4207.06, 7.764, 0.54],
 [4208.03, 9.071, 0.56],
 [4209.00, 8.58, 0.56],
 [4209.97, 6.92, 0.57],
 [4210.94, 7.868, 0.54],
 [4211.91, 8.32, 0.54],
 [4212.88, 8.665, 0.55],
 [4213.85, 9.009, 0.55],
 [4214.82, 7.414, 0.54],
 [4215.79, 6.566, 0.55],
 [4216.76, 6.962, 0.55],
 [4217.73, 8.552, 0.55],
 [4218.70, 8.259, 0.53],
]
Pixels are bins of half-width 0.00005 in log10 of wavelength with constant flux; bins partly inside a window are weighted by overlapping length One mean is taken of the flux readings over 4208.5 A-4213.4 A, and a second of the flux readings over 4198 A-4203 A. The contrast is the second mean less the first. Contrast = -2.3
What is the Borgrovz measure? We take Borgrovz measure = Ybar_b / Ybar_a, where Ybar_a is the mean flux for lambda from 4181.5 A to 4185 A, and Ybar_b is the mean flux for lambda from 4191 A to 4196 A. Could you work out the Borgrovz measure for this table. 1.07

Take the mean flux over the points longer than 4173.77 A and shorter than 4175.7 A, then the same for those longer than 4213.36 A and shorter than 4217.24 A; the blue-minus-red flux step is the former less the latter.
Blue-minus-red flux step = -1.2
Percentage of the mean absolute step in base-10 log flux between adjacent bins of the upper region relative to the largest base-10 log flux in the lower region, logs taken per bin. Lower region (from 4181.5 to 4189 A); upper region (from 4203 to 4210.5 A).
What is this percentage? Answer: 5.10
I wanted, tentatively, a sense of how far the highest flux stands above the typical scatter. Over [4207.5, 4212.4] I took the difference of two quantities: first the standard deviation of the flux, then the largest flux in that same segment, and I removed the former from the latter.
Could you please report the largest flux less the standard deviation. 8.3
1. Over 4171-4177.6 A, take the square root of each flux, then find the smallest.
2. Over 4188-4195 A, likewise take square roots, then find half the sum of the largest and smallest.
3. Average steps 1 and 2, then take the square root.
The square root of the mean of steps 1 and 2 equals 1.61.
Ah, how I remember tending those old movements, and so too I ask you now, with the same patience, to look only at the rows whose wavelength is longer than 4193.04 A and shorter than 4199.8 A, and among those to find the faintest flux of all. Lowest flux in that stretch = 5.588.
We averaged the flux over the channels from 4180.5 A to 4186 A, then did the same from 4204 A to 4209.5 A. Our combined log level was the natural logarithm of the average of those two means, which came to 2.06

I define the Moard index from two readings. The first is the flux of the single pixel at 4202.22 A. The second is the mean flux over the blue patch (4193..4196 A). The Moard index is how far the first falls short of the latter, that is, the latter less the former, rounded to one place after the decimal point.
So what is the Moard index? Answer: 3.8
